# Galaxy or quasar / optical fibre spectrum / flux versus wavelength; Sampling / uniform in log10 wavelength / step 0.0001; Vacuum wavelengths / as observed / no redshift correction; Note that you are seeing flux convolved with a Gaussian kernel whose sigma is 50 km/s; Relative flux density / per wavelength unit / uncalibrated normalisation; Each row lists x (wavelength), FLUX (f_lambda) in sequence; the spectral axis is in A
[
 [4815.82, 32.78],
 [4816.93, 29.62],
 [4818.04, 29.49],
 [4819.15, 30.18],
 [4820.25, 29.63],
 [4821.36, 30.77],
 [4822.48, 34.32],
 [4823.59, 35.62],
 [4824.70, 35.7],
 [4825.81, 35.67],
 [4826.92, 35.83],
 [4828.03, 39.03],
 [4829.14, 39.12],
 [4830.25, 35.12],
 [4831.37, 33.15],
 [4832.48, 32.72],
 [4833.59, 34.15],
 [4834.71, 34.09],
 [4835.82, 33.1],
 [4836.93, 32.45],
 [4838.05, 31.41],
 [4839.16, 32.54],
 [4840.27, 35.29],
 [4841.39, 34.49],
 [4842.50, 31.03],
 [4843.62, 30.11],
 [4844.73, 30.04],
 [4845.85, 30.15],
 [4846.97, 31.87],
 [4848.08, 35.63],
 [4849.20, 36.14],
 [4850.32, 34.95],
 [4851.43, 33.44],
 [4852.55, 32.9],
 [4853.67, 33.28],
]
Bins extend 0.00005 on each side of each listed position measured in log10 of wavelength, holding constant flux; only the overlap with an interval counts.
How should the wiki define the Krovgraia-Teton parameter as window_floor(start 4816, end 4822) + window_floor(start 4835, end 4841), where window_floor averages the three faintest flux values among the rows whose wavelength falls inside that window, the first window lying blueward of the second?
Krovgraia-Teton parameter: 61.7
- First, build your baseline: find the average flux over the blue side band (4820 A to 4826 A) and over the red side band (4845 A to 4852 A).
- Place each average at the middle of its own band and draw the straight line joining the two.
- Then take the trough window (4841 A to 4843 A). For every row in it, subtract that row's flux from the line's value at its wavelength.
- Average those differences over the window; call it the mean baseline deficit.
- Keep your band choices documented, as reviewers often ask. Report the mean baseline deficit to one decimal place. 0.9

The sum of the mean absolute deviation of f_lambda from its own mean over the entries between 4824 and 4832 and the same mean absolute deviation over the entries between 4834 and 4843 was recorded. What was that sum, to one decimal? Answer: 2.8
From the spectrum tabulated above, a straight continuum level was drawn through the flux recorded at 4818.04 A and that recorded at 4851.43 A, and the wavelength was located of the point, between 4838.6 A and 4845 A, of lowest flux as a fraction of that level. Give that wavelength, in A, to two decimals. 4844.73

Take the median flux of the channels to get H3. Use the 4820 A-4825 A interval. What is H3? 34.3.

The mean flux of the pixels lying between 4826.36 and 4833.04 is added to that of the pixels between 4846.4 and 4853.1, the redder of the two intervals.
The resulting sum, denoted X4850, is 70.0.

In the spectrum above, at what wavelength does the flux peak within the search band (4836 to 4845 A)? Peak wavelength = 4840.27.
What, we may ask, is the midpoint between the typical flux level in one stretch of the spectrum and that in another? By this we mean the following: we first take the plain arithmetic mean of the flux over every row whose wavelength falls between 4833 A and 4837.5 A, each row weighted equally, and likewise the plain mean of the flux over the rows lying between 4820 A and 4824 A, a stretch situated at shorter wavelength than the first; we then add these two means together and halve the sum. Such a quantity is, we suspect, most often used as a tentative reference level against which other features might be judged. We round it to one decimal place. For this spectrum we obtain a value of 33.0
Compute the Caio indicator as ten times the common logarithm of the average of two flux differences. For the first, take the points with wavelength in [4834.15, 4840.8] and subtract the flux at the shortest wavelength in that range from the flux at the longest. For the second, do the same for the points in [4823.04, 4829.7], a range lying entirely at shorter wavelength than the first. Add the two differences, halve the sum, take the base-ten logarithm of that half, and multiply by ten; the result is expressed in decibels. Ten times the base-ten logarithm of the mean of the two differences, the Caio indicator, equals 3.7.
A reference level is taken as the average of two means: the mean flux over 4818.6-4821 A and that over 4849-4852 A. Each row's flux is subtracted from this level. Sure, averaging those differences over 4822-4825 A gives -2.8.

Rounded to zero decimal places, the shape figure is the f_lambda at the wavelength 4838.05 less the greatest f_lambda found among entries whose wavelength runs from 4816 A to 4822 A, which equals 1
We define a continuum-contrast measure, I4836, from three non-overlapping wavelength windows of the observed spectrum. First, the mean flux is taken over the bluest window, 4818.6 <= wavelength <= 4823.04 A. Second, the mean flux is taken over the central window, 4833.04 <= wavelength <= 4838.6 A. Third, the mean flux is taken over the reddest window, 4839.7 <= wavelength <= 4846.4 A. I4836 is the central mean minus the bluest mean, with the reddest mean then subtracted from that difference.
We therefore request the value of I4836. -30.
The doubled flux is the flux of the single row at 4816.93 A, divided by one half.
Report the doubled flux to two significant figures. 59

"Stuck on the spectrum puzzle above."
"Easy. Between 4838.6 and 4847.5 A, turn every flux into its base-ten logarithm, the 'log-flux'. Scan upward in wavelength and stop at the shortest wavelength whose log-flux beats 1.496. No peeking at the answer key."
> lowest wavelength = 4839.16 A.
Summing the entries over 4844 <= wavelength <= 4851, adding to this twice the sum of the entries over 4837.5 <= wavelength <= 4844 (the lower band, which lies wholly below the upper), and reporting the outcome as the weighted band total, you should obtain 589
